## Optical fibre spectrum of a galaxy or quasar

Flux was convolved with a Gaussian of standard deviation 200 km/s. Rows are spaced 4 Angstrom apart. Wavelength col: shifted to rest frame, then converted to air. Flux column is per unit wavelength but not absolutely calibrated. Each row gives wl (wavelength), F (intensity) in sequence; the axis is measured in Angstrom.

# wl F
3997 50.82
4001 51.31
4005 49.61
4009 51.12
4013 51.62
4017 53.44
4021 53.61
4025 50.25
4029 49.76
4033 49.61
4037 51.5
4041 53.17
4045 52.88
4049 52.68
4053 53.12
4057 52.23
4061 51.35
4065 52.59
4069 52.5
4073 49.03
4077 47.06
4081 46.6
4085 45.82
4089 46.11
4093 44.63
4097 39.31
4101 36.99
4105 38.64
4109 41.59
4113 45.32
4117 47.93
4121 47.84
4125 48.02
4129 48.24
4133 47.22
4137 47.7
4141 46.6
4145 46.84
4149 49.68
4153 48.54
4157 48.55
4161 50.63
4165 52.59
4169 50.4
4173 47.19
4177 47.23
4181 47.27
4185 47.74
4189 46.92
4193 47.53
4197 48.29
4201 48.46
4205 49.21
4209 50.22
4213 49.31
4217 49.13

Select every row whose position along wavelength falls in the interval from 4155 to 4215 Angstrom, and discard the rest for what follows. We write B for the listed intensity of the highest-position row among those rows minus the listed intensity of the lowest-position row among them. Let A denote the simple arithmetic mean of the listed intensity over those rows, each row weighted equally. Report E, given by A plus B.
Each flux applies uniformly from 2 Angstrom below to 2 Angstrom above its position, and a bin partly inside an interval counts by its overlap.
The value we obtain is 49.5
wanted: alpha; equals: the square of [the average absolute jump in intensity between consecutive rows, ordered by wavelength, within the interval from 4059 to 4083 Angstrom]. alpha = 2.1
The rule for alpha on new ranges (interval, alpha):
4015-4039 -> 1.5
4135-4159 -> 1.1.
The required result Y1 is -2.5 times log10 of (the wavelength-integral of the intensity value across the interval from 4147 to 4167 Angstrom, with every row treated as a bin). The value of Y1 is -7.50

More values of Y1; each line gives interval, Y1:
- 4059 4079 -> -7.51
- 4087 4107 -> -7.29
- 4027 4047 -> -7.53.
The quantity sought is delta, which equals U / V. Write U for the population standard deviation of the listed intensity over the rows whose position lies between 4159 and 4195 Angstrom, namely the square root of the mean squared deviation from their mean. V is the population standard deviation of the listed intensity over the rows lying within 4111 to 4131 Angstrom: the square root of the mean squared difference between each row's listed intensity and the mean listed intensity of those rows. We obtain 1.8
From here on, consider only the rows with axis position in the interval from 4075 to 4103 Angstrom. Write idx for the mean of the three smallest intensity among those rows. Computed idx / 40.3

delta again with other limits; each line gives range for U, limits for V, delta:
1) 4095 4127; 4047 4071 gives 7.9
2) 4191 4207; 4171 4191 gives 2.3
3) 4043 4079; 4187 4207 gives 2.5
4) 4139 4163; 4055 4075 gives 1.1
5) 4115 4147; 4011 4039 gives 0.4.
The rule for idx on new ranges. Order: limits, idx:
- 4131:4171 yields 46.9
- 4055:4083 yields 47.6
